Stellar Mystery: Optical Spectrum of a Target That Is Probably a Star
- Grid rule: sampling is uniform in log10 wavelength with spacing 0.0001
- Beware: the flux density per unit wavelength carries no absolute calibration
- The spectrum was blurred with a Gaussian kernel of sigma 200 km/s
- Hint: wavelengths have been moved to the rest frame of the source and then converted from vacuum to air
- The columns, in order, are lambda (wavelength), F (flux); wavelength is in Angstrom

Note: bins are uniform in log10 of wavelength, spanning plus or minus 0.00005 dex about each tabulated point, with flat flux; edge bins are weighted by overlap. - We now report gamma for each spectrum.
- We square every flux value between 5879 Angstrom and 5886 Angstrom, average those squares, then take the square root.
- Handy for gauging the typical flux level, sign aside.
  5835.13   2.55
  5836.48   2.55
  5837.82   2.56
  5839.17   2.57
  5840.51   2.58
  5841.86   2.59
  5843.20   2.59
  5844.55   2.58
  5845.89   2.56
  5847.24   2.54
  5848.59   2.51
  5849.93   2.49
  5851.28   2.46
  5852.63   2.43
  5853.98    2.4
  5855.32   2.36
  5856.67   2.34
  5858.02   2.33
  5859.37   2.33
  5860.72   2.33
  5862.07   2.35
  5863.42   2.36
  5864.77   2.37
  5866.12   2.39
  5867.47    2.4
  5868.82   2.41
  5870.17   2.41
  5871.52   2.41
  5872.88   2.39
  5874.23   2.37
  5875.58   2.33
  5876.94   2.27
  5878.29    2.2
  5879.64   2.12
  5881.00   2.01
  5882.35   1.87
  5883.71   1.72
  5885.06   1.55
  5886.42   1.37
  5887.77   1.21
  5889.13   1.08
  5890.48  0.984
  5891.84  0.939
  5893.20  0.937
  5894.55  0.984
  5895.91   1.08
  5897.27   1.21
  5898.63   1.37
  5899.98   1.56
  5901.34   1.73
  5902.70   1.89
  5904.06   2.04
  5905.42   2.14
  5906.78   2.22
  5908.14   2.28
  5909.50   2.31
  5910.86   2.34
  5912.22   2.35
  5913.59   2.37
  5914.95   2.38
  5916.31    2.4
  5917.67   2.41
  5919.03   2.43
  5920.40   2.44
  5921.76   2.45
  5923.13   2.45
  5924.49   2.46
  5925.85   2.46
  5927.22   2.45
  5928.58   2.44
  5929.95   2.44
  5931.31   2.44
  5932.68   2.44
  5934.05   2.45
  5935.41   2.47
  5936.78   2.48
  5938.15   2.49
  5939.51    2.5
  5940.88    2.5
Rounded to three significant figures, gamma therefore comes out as 1.87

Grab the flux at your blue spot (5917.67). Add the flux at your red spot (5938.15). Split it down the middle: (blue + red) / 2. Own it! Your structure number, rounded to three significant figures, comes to 2.45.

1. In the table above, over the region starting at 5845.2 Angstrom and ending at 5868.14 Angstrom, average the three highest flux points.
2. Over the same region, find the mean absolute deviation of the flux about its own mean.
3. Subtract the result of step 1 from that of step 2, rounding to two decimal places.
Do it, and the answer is -2.47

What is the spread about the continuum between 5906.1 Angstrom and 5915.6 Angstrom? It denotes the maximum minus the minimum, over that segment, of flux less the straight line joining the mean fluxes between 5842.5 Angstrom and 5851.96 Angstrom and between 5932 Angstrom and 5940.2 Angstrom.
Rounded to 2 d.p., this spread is 0.17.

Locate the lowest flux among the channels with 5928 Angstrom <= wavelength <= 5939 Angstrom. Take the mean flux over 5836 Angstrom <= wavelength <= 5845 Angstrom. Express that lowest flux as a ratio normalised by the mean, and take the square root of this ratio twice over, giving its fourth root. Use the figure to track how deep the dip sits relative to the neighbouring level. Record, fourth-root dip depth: 0.99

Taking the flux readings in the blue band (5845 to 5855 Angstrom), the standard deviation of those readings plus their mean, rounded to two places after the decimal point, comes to 2.54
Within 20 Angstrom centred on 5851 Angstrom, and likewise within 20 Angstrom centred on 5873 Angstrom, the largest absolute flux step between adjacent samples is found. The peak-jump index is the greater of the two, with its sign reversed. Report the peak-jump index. -0.140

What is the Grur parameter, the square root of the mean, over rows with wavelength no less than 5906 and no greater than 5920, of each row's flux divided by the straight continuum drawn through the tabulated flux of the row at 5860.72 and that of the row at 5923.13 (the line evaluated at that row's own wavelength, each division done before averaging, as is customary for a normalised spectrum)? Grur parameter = 0.98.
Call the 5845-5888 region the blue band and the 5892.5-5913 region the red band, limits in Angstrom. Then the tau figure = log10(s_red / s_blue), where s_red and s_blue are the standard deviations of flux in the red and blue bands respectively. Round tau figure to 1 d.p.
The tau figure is 0.2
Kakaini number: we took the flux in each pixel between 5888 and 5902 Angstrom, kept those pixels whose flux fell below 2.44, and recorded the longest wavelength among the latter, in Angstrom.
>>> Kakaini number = 5901.34 Angstrom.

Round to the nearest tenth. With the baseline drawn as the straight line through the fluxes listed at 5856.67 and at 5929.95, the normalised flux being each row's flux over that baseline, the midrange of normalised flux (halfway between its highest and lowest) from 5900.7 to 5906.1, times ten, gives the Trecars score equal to 8.0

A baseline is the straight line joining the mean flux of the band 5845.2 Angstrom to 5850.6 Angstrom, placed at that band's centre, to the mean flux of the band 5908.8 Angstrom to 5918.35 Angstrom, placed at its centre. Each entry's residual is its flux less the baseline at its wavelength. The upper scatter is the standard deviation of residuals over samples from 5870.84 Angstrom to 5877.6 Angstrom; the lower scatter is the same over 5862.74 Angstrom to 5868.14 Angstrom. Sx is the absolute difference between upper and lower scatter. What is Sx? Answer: 0.03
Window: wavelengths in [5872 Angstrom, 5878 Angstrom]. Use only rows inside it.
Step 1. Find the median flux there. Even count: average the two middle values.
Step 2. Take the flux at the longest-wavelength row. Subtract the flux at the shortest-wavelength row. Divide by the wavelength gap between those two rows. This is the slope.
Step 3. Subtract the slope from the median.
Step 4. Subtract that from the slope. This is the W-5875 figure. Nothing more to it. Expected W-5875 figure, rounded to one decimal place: -2.4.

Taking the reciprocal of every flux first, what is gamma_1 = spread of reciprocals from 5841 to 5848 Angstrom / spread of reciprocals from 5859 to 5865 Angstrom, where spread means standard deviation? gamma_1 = 1.0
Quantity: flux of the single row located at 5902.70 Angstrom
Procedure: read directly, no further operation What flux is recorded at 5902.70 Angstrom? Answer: 1.89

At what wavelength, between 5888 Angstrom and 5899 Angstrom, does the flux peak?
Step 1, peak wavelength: 5898.63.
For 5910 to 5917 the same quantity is 5916.31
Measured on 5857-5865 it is 5864.77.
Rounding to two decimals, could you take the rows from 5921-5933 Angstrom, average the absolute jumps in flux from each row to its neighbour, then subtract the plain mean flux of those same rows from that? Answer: -2.44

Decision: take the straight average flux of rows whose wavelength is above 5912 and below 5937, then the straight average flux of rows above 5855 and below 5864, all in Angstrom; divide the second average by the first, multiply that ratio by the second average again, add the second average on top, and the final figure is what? 4.6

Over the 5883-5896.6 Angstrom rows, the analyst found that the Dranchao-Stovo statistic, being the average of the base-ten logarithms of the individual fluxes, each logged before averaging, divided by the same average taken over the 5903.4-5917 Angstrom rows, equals 0.2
